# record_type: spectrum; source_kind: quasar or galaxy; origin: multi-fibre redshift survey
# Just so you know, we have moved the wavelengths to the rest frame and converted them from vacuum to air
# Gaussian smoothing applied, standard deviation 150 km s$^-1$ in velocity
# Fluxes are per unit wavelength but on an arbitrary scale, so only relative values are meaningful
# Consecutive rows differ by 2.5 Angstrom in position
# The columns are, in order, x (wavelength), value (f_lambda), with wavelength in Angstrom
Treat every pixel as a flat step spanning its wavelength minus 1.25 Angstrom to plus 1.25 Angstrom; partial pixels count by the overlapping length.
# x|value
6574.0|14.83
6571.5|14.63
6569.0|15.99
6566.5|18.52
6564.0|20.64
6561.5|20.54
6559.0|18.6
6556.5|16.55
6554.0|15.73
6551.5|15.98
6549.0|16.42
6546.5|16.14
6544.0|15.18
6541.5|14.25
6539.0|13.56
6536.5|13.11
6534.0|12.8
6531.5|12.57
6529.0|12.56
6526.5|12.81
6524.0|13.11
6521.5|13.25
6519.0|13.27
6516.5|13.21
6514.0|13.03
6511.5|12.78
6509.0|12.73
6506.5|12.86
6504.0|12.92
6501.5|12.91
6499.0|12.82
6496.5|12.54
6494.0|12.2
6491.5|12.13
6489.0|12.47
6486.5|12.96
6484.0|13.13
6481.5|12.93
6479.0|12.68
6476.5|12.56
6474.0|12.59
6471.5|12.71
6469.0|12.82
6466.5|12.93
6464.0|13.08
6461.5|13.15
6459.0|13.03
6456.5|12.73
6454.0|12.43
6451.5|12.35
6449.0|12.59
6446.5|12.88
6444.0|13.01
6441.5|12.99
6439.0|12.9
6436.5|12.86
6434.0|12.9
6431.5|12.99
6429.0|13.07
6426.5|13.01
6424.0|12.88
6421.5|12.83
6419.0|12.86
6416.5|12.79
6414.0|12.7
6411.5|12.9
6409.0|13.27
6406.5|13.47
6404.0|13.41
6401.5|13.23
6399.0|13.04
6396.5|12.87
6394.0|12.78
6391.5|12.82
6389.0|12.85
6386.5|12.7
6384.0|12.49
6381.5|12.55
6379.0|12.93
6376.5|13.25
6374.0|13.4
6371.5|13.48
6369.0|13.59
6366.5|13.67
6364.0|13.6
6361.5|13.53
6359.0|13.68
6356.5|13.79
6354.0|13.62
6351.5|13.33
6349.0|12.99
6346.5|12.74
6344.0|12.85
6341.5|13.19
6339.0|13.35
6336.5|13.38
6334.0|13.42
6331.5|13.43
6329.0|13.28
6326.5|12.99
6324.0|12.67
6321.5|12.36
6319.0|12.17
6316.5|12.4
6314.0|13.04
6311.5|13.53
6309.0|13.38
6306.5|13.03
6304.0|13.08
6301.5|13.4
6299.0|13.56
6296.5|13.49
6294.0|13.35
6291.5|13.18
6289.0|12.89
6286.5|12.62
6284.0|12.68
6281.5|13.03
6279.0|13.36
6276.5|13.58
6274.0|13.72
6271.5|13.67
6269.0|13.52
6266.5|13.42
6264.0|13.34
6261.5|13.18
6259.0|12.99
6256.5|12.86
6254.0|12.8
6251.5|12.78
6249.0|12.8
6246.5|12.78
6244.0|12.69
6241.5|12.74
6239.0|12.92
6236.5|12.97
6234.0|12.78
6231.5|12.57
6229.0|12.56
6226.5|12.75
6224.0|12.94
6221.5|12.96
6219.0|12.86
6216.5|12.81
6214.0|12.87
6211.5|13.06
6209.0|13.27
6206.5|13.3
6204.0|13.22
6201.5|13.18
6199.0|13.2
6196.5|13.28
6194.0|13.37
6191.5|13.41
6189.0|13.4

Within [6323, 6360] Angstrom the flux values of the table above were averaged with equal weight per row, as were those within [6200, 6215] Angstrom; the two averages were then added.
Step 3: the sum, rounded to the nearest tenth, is 26.4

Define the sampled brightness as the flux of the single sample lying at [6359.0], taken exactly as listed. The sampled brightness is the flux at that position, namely 13.68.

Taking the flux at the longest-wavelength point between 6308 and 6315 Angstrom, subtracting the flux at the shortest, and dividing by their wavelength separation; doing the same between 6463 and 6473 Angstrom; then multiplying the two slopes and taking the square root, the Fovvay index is 0.058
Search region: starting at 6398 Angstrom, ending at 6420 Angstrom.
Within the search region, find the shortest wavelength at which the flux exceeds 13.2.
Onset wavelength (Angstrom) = 6401.5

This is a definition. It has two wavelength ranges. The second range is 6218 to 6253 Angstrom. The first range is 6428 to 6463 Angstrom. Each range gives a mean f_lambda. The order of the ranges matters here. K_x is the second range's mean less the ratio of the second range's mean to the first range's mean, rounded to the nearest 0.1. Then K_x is 11.8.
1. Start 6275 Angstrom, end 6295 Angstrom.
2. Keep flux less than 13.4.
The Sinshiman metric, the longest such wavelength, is 6294.0 Angstrom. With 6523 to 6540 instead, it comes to 6536.5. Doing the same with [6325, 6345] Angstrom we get 6344.0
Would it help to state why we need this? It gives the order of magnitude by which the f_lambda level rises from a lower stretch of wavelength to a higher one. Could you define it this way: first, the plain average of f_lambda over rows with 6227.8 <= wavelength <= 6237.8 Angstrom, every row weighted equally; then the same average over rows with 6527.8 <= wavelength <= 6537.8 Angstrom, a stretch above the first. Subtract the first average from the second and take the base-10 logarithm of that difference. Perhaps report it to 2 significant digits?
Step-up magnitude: -1.4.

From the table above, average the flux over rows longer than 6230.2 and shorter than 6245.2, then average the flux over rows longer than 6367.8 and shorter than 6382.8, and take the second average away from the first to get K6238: -0.42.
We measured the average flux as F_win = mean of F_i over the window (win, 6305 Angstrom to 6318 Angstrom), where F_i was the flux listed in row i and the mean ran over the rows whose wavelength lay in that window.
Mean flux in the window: 13.1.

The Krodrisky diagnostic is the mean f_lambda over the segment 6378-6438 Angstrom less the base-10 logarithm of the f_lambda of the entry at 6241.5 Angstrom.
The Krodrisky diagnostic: 11.82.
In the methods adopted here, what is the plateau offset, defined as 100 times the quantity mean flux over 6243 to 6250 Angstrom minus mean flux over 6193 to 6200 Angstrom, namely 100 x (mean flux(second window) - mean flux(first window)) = -53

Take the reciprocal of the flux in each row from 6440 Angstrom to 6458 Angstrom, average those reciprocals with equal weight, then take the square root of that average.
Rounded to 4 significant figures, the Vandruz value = 0.2805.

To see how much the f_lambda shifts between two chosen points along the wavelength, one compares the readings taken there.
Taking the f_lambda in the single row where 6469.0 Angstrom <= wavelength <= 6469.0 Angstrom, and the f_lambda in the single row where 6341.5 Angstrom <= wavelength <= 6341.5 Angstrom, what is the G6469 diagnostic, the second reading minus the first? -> 0.4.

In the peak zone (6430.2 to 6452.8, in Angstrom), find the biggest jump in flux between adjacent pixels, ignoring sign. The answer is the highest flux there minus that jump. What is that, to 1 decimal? 12.7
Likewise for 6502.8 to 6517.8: 13.0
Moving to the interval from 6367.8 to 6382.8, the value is 13.2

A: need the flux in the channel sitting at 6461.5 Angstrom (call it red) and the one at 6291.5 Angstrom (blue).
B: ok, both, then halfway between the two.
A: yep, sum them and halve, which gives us 13.2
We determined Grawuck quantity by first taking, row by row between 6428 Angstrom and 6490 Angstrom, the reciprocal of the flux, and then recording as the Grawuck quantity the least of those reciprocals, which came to 0.0760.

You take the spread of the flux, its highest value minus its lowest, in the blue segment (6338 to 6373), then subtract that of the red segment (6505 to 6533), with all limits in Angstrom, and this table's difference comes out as 0.34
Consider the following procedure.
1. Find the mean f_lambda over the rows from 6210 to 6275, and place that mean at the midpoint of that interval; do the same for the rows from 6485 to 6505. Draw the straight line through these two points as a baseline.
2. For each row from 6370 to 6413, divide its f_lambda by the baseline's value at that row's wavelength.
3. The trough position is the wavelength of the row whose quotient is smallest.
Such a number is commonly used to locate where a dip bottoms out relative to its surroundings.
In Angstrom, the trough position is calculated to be 6384.0 Angstrom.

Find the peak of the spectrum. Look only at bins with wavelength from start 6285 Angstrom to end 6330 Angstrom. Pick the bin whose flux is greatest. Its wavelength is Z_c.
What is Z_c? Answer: 6299.0 Angstrom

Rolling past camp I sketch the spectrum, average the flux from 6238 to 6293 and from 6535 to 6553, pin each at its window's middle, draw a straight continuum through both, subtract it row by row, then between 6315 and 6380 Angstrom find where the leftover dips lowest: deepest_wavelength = 6319.0 Angstrom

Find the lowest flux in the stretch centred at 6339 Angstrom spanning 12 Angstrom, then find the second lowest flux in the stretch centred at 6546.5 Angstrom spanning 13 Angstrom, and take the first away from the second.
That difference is 2.3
